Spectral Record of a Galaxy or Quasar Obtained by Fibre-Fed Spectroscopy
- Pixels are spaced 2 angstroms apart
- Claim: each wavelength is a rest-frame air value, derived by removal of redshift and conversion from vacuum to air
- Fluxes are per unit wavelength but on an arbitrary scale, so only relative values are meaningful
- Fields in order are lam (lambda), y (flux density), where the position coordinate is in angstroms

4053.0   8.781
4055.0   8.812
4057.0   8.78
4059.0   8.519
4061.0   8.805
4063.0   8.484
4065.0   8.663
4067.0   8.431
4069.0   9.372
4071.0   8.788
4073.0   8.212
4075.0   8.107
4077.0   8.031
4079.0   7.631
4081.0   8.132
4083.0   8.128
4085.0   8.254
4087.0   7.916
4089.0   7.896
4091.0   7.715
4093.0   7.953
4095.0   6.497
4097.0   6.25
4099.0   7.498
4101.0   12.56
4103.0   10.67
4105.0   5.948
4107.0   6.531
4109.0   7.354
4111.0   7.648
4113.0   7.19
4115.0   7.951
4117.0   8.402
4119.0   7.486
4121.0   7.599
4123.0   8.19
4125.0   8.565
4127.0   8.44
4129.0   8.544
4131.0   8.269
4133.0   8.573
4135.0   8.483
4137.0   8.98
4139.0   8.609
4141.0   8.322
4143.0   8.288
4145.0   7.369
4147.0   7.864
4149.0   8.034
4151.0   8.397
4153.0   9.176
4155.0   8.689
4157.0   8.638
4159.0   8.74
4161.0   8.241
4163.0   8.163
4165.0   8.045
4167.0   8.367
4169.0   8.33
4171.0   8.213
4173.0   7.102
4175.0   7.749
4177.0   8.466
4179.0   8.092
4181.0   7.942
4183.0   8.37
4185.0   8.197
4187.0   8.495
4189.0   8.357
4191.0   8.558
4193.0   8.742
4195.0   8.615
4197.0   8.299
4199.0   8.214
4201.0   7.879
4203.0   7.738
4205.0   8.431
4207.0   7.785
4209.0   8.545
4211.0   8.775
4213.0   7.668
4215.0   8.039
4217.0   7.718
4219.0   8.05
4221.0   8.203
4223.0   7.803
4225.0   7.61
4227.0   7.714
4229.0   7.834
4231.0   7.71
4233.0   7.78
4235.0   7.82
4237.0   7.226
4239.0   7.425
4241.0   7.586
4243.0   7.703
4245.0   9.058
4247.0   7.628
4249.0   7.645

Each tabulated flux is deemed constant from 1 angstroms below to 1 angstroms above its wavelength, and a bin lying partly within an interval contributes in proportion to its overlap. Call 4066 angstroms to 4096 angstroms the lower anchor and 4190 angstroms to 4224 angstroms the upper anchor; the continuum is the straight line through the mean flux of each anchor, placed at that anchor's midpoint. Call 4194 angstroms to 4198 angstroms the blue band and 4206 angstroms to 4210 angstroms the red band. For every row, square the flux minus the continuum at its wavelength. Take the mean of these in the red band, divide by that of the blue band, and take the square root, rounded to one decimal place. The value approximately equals 1.2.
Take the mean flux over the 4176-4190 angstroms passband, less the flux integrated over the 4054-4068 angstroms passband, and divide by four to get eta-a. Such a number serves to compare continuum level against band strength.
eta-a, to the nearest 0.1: -28.2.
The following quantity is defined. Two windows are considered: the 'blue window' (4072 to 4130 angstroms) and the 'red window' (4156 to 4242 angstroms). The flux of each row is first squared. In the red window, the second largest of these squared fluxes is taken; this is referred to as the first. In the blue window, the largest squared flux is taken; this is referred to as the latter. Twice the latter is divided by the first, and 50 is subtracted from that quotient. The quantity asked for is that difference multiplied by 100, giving -4587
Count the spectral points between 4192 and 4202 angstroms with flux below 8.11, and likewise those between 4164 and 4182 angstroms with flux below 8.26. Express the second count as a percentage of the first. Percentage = 600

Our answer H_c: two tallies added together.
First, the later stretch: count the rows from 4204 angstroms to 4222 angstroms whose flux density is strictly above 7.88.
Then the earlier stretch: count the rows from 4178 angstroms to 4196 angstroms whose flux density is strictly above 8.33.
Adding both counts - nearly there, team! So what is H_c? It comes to 12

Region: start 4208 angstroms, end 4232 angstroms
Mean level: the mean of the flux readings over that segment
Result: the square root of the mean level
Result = 2.82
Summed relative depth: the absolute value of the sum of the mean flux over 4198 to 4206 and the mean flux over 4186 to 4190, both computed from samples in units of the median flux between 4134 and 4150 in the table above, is 1.99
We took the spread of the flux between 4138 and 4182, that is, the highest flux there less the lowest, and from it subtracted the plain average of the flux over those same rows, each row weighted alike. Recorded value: -6.1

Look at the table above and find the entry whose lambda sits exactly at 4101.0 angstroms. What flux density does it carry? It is 12.56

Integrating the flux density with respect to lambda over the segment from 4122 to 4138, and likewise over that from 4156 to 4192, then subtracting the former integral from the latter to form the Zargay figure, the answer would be 160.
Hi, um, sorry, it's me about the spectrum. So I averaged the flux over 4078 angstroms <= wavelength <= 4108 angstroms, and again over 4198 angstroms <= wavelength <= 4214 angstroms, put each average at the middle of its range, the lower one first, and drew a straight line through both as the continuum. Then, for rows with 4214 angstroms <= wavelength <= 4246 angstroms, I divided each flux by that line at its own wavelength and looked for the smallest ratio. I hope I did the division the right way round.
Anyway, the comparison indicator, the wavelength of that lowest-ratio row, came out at 4237.0 angstroms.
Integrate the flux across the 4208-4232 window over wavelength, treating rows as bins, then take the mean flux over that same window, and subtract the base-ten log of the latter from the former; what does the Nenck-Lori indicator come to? 190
